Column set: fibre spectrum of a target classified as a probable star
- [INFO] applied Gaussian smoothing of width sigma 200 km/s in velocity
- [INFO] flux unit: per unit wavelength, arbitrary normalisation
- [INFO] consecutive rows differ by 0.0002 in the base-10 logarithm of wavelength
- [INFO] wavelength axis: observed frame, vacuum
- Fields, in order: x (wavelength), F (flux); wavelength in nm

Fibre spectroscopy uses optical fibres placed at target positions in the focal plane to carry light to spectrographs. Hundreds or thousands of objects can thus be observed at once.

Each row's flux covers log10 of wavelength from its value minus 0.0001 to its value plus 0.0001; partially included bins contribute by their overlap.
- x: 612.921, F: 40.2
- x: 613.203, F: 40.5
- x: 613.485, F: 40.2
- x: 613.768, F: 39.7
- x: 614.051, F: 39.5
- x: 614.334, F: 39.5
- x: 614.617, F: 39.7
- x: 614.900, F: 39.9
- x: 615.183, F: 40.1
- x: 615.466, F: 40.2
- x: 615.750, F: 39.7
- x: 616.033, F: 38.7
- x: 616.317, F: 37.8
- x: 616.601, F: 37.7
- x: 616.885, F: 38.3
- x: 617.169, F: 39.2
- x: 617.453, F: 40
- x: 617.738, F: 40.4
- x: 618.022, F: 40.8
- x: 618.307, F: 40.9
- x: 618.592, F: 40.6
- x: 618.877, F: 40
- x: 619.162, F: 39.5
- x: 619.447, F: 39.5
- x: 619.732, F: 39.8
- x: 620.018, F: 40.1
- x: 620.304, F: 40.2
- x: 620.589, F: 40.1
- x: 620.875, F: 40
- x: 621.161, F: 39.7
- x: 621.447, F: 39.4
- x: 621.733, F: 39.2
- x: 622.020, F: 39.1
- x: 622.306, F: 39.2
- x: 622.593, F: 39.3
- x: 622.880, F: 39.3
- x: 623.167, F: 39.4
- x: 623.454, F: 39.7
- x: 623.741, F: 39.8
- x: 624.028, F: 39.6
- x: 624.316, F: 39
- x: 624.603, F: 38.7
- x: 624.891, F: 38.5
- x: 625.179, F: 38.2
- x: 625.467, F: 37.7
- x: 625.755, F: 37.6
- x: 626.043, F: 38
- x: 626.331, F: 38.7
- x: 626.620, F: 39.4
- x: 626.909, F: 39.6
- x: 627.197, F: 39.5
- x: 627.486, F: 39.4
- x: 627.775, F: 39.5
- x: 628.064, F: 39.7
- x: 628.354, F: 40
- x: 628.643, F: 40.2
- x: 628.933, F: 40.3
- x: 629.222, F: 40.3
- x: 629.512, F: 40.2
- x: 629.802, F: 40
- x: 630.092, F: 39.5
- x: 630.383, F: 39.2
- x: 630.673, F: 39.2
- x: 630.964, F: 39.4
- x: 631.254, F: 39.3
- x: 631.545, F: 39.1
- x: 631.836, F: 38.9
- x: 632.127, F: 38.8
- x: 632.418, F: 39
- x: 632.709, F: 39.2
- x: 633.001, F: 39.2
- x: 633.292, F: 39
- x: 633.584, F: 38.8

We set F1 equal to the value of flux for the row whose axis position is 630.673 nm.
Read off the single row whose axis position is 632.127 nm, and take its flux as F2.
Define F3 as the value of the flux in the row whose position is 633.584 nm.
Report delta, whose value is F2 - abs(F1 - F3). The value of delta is 38.4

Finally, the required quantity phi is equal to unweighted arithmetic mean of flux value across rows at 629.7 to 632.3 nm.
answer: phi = 39.3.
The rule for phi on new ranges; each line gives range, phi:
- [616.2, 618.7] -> 39.5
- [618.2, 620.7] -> 40.1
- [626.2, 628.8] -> 39.6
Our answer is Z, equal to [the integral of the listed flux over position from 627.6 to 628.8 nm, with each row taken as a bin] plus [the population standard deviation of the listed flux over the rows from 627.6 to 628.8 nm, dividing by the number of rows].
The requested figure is 48.1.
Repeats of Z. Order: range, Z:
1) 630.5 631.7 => 47.2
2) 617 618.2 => 48.7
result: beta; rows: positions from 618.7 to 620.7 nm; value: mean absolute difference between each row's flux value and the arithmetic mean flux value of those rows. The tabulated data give 0.2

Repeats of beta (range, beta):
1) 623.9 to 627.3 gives 0.6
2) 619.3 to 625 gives 0.4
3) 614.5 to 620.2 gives 0.7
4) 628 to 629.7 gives 0.2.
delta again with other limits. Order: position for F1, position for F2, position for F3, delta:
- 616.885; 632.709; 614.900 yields 37.6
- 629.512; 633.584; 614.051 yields 38.1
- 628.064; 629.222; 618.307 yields 39.1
